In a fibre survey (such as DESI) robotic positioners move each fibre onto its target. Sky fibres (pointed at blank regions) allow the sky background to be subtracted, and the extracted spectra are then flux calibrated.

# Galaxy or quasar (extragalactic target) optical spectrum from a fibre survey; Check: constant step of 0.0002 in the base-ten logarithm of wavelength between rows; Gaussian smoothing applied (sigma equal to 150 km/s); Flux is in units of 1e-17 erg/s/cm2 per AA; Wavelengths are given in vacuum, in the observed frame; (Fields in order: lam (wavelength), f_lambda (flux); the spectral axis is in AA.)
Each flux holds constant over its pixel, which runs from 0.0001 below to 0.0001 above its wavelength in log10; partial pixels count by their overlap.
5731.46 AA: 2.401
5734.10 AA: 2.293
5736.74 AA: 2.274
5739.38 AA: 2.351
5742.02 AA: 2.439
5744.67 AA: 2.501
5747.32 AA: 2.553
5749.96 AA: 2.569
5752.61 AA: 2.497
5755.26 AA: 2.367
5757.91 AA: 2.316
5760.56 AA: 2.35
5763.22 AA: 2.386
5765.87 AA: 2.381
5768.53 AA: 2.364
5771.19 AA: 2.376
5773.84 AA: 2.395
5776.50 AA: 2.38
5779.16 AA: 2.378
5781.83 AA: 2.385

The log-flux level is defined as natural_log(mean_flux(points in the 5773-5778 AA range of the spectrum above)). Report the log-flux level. 0.870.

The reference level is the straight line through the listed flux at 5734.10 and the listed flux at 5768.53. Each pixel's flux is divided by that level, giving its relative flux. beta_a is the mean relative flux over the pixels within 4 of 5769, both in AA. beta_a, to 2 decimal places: 1.00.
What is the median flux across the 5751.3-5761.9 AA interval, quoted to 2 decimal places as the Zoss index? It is 2.36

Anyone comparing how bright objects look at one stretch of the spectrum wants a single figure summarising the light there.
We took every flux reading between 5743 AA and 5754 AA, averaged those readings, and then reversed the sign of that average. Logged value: -2.53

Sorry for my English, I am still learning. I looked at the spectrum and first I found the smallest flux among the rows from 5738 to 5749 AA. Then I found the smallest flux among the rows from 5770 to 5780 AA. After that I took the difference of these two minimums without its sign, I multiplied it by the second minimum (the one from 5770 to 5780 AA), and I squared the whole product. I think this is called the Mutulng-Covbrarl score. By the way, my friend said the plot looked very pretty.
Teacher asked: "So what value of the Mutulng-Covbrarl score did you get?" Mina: 0.0035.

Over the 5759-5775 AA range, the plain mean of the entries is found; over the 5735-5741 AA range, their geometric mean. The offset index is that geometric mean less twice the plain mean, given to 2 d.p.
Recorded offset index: -2.44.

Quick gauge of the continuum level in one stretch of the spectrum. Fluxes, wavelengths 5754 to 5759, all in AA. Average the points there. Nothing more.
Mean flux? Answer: 2.34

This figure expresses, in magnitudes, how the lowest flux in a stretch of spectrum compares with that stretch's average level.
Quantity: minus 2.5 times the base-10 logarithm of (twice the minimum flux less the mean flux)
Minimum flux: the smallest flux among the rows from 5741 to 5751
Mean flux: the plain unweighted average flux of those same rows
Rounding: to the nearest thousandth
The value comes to -0.933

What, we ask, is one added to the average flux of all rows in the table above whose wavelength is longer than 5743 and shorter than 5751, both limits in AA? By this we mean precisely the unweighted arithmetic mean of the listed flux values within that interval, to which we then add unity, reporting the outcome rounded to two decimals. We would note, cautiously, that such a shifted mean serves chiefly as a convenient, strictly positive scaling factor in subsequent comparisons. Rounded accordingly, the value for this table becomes 3.54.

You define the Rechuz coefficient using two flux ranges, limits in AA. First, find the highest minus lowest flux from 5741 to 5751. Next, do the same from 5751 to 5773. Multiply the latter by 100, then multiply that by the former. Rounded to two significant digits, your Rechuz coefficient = 2.4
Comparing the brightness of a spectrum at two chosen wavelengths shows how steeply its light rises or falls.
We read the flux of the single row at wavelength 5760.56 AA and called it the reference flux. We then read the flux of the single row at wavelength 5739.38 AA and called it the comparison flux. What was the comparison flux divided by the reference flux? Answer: 1.000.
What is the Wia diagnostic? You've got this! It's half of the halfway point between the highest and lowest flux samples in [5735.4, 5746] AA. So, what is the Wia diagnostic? 1.19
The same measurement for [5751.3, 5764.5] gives 1.20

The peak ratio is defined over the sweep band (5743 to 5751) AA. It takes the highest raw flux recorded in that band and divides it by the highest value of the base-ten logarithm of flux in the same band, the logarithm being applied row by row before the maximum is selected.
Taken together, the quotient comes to 6.27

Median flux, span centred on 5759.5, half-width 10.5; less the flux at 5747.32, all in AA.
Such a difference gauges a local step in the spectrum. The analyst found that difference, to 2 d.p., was -0.18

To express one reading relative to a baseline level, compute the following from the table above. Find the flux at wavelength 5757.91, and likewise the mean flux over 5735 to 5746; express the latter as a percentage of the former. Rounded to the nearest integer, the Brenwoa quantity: 103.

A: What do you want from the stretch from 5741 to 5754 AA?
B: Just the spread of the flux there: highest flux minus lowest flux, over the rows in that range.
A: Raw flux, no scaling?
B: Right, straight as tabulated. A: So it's 0.13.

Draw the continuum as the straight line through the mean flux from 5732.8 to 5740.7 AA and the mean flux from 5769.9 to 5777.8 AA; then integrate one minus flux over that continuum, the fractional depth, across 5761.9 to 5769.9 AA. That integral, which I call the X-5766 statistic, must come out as -0.03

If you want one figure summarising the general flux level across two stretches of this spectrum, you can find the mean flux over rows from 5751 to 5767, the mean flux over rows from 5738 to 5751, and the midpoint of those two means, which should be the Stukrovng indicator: 2.43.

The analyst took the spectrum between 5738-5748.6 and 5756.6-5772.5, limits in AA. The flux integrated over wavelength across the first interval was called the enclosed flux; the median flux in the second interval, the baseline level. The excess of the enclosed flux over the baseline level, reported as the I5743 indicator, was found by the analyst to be 24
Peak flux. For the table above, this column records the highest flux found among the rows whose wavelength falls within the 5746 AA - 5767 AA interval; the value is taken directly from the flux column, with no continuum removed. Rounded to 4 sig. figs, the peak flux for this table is 2.569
